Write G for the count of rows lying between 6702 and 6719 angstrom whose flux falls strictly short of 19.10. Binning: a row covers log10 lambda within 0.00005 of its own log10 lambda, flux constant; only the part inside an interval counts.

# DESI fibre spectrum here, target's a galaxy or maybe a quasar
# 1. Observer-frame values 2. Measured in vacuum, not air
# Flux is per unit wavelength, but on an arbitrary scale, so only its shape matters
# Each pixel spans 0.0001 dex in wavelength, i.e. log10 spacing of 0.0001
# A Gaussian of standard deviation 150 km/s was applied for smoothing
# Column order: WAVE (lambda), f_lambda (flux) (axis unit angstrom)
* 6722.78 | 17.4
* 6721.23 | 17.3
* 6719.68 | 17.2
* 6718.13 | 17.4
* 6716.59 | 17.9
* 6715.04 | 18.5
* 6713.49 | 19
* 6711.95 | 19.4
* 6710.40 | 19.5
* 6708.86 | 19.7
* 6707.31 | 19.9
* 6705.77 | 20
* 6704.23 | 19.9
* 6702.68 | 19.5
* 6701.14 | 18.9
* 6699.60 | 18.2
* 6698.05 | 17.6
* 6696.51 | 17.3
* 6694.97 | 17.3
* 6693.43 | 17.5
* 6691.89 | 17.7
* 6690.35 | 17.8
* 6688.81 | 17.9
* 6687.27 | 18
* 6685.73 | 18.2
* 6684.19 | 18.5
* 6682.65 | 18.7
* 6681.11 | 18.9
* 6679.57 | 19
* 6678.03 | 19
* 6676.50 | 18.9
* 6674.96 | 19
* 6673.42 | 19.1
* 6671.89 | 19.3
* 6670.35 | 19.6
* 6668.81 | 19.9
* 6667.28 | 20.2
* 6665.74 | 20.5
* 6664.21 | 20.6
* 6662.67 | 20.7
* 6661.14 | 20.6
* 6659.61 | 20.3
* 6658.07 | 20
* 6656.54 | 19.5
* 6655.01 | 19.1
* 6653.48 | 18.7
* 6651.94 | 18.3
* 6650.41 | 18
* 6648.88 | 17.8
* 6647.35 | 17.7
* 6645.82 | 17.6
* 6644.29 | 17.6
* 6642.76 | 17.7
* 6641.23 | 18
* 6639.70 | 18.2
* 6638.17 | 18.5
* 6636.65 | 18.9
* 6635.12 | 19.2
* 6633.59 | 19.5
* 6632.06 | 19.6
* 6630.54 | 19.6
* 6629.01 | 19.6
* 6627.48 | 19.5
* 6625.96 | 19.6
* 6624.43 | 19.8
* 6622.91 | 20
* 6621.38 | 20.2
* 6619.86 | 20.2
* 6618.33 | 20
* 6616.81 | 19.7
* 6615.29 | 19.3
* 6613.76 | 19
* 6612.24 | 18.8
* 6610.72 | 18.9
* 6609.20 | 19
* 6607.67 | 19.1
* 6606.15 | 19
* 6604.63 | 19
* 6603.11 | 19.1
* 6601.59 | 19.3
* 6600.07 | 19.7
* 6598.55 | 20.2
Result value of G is 4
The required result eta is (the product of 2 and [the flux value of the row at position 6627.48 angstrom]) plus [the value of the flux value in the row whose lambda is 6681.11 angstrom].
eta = 57.9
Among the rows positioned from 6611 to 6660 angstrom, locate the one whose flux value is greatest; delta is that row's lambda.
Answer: 6659.61 angstrom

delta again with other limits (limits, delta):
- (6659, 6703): 6662.67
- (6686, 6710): 6705.77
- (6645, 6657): 6656.54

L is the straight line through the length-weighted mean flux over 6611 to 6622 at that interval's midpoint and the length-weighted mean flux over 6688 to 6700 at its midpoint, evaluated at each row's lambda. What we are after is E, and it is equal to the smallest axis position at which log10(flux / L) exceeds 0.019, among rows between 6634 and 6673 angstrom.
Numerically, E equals 6656.54 angstrom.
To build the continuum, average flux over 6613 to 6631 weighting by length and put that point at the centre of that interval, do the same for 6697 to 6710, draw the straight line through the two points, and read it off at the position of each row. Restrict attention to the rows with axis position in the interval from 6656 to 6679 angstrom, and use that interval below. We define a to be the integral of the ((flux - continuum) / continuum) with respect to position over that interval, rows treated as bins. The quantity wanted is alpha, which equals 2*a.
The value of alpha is 0.9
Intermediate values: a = 0.5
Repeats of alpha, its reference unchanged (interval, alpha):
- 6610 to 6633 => -0.3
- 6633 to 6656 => -2.9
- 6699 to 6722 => -0.8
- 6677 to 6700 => -2.8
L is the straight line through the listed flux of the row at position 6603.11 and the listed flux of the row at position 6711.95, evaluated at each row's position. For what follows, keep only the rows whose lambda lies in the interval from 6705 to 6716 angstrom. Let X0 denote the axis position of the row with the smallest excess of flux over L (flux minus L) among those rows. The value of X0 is 6715.04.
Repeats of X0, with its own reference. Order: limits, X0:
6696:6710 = 6696.51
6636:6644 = 6642.76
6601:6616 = 6612.24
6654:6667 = 6655.01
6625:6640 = 6639.70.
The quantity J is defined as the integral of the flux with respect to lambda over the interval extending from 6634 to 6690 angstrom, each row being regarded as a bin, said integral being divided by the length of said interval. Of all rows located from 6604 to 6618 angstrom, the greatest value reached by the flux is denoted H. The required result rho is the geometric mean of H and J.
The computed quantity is 19.3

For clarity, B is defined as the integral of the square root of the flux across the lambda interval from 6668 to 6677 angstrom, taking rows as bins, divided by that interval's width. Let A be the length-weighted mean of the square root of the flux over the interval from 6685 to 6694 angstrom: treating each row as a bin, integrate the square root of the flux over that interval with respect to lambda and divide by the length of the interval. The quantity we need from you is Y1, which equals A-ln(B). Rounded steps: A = 4.23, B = 4.39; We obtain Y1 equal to 2.75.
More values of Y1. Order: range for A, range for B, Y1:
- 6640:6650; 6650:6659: 2.74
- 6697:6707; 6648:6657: 2.90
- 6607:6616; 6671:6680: 2.88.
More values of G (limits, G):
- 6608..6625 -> 4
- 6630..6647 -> 7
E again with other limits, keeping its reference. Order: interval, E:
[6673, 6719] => 6673.42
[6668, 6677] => 6668.81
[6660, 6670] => 6661.14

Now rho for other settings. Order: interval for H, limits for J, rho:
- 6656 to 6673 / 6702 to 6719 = 19.9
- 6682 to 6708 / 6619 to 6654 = 19.4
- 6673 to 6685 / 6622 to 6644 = 19.1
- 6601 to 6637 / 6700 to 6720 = 19.6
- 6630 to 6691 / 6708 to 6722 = 19.5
